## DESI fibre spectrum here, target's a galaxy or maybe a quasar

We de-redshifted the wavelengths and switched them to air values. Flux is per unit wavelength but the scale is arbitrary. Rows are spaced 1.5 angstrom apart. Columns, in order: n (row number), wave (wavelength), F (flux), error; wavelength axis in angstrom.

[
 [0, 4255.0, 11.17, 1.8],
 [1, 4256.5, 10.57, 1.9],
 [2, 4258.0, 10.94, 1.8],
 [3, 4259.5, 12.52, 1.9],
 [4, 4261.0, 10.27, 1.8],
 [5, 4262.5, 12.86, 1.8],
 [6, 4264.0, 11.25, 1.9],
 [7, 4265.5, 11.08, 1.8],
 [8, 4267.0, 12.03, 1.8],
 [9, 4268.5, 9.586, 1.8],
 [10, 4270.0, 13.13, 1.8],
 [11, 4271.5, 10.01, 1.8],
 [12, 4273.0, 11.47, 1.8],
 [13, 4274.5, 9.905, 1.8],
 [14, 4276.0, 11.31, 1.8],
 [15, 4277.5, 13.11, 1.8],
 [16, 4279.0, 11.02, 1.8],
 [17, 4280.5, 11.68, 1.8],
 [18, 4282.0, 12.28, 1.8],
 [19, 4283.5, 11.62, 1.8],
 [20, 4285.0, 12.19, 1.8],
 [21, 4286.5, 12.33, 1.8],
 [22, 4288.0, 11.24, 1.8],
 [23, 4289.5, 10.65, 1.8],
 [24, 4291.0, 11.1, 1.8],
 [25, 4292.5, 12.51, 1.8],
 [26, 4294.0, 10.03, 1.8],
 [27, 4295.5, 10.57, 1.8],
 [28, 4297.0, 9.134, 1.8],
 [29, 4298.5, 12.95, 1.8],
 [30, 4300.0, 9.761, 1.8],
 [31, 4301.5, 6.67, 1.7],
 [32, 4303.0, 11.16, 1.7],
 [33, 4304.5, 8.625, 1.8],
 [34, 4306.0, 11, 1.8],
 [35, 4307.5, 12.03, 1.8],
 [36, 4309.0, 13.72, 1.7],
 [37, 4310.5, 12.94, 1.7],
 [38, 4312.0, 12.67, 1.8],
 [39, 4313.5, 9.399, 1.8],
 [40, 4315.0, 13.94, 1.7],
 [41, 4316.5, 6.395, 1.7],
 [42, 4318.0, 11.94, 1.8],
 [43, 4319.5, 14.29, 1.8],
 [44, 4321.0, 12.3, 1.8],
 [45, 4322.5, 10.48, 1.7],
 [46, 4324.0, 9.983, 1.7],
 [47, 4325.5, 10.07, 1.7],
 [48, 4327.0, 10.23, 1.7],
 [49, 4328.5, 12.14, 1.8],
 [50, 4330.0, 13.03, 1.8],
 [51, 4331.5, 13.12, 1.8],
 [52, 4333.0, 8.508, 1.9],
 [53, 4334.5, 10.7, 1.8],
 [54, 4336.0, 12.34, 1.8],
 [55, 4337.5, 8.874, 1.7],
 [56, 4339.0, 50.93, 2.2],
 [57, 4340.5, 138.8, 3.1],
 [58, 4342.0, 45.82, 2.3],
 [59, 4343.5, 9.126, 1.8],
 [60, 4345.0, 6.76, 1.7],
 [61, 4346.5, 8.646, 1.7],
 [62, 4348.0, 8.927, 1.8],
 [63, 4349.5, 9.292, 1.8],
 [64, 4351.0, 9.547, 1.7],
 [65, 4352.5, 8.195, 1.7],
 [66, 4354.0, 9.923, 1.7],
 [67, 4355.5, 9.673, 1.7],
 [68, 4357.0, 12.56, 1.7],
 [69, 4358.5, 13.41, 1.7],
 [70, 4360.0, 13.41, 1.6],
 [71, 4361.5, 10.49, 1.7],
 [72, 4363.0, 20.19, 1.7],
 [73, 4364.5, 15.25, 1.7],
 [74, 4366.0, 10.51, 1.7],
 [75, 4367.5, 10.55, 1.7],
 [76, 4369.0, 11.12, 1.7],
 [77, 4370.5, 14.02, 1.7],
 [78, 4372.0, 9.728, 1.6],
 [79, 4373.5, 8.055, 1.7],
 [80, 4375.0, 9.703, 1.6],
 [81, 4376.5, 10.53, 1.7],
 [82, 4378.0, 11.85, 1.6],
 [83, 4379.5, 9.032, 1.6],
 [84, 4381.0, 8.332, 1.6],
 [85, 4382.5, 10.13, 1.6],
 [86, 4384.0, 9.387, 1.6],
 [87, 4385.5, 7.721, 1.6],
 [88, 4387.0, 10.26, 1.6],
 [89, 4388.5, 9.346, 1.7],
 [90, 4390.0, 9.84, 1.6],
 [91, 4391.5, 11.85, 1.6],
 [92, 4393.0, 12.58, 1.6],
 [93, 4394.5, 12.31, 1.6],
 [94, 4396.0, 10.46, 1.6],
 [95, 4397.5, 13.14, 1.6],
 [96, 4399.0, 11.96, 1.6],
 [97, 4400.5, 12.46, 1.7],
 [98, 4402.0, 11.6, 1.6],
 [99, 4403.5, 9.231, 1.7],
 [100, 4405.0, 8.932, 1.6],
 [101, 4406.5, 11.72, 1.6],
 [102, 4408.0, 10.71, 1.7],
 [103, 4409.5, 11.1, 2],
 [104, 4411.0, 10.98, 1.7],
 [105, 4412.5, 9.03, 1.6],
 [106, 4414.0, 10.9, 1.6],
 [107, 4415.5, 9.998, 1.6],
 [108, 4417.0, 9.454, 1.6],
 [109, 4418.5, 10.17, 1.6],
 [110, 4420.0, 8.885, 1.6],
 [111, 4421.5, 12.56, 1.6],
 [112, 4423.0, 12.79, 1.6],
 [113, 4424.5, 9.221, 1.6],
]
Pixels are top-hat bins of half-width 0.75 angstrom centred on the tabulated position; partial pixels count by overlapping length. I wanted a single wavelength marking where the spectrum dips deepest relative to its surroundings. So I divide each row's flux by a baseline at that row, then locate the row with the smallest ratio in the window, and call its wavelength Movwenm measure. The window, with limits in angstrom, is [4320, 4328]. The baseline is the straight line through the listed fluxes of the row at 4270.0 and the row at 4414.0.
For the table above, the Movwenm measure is 4324.0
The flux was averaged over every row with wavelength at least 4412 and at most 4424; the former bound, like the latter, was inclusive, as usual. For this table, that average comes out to 10.5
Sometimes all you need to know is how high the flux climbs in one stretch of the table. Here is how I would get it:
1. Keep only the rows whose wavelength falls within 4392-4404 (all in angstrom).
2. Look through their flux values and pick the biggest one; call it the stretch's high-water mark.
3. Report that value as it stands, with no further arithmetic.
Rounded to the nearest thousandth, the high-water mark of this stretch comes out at 13.140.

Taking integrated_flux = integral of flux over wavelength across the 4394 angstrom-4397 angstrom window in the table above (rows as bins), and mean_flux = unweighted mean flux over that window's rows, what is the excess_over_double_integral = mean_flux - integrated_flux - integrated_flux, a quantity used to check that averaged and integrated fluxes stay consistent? -57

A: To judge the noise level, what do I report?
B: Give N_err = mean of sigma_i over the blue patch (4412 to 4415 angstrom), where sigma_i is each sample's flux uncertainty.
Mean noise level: 1.60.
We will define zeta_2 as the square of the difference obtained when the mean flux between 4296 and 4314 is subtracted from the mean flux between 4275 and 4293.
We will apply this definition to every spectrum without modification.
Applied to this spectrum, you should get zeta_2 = 1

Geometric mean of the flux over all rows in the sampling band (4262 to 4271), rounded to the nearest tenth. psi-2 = 11.6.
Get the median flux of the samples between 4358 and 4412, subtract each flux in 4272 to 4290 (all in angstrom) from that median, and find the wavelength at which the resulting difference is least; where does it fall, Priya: 4277.5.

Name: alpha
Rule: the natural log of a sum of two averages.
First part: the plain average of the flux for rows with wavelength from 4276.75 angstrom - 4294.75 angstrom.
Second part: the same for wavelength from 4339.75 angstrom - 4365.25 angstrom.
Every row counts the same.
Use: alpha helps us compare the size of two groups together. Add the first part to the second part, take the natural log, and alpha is 3.47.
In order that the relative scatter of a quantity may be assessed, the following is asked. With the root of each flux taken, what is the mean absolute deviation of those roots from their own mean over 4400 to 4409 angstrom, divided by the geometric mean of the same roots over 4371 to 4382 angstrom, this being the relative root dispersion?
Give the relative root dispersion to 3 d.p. 0.057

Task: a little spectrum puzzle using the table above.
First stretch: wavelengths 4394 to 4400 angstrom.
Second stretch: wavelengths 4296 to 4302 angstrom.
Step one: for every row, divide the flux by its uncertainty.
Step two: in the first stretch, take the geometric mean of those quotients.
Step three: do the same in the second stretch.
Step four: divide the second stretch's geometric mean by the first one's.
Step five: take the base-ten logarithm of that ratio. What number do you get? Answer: -0.150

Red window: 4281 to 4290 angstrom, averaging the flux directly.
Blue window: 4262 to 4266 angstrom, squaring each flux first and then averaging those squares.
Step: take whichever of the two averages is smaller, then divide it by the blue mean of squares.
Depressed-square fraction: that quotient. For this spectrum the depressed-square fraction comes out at 0.085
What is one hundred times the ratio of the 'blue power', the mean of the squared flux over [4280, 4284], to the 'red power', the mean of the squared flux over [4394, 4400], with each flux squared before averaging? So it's 98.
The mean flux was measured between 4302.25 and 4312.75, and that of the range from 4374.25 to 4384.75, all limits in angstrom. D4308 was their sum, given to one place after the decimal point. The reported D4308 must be 21.6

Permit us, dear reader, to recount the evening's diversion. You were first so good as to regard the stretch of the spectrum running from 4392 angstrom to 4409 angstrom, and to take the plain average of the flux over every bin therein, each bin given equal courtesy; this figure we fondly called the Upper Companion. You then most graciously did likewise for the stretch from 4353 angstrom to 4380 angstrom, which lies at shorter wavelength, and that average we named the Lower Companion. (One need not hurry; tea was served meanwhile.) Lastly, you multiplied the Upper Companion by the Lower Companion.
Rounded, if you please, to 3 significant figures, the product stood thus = 133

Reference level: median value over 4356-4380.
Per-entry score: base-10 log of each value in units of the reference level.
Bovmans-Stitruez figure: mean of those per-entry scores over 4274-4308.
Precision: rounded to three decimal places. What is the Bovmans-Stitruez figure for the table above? 0.002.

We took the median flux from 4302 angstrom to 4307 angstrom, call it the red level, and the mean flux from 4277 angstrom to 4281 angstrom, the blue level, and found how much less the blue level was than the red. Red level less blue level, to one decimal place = -0.9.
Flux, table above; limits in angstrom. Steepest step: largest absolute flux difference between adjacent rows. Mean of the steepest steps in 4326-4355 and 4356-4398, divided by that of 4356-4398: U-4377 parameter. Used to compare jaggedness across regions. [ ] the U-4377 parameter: 5.3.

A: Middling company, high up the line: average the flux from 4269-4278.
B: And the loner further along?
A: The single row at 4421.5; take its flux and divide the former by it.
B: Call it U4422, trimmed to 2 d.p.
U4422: 0.91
